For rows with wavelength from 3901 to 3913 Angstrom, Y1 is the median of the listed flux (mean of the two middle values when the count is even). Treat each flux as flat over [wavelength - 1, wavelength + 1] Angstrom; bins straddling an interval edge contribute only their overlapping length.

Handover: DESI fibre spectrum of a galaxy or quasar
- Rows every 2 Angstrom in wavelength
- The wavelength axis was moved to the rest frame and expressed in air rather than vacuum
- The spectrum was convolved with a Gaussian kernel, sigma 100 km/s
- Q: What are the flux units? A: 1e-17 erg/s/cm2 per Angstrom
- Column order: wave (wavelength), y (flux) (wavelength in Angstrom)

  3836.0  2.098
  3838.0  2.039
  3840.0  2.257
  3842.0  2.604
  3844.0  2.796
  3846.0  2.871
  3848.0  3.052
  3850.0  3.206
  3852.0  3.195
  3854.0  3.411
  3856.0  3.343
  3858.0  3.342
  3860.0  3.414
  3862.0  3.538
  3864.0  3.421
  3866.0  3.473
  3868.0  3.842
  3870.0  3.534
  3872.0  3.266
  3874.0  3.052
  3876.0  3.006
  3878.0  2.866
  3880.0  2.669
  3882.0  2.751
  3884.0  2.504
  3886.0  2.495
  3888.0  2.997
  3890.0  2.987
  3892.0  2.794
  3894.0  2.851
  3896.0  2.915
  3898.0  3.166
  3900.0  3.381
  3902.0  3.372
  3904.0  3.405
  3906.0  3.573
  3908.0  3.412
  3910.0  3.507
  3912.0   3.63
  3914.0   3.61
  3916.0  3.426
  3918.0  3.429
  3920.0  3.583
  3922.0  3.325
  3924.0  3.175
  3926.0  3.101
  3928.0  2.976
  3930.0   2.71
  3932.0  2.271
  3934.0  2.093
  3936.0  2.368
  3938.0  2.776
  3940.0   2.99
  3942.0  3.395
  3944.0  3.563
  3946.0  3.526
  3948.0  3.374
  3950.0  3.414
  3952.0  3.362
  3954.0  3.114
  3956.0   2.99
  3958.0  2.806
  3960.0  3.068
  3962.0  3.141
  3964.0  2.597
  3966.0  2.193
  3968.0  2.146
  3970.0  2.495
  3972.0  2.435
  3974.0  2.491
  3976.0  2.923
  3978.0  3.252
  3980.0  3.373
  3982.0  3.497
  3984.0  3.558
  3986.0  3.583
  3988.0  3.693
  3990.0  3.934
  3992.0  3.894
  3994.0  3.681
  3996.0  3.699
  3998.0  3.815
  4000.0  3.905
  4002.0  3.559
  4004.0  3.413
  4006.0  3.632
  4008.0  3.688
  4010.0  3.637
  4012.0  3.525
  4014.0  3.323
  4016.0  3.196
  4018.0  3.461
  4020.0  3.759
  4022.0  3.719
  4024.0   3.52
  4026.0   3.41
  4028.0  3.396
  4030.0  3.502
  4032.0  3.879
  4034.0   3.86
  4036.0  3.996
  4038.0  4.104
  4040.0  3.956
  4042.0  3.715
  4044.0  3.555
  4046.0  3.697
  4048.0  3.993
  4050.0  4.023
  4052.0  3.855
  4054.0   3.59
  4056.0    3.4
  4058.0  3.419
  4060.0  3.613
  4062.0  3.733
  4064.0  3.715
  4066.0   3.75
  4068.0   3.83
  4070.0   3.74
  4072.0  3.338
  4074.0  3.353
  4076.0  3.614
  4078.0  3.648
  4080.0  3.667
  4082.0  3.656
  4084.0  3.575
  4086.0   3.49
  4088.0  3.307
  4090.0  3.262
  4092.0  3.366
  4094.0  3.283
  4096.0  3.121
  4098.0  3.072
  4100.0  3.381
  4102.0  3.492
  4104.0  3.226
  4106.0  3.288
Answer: 3.46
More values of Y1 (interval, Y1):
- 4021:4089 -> 3.66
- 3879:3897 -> 2.79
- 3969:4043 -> 3.58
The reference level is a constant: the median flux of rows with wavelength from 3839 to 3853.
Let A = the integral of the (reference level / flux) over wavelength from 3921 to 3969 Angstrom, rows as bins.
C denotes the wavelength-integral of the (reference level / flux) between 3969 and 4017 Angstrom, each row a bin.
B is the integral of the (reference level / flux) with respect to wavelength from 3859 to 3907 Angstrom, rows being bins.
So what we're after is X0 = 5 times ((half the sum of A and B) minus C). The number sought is 27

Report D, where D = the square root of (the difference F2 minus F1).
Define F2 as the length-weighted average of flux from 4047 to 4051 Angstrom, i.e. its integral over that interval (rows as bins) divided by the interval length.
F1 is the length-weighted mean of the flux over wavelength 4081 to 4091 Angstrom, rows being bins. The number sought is 0.74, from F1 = 3.46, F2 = 4.01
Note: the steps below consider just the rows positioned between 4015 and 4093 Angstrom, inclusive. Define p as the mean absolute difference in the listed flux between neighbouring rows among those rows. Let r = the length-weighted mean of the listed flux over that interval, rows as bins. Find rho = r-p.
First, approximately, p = 0.134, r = 3.63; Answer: 3.50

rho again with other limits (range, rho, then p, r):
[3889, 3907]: 3.04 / 0.124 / 3.16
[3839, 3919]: 3.02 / 0.143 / 3.16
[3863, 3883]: 3.00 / 0.186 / 3.19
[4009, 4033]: 3.36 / 0.168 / 3.53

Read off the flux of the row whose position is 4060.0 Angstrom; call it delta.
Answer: 3.613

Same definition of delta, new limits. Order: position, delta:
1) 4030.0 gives 3.502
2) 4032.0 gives 3.879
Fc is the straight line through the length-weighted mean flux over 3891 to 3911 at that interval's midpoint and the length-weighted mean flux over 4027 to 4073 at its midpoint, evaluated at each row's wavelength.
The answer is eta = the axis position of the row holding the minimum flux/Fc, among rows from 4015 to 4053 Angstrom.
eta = 4016.0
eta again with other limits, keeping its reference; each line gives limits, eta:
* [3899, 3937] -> 3934.0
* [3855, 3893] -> 3886.0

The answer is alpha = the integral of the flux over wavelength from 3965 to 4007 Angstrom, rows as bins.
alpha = 138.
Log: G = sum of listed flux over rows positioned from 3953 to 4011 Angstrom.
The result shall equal 94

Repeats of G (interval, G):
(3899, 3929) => 51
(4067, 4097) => 52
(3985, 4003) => 34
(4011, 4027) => 28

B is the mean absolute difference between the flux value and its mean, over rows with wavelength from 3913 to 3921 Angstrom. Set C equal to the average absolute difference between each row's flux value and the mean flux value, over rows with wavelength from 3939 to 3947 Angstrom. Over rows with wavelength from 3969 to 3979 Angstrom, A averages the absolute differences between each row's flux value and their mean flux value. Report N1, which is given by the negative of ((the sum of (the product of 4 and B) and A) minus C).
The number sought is -0.44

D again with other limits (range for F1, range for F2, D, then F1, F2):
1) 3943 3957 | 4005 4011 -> 0.56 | 3.33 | 3.65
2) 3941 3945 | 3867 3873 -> 0.26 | 3.48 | 3.55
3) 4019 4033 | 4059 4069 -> 0.36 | 3.60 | 3.73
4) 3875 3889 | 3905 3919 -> 0.87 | 2.76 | 3.51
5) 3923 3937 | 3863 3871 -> 0.95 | 2.67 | 3.57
